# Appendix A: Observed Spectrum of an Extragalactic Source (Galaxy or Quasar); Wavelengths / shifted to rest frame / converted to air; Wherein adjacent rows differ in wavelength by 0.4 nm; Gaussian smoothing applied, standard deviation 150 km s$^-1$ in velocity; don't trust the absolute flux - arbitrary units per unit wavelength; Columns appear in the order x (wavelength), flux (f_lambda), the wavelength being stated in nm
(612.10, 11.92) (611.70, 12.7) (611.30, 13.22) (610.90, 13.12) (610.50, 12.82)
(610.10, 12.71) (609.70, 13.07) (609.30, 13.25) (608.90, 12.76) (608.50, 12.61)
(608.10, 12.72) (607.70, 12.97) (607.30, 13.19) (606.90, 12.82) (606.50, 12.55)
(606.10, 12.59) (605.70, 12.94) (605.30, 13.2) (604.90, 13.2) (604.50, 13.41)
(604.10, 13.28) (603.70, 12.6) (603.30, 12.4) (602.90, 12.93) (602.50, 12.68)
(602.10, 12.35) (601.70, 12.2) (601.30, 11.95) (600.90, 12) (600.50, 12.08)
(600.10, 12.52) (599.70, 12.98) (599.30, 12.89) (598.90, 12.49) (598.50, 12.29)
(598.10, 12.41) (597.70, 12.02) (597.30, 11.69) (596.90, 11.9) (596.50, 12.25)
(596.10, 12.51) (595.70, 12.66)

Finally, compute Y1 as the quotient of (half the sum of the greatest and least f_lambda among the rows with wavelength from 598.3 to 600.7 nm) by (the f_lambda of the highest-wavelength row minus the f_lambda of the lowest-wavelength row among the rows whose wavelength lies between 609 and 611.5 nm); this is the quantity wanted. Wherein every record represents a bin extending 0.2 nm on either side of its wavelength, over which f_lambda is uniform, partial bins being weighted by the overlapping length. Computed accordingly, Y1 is -418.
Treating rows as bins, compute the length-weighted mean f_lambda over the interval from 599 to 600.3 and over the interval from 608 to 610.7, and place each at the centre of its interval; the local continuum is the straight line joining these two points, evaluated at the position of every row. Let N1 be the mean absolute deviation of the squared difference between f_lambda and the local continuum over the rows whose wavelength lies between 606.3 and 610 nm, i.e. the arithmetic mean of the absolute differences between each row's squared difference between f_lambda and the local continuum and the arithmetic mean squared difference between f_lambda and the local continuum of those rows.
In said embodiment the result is 0.04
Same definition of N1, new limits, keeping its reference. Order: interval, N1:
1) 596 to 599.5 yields 0.30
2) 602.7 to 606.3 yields 0.09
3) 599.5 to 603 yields 0.23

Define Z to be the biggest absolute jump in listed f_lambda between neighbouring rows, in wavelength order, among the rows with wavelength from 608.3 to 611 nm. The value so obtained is 0.49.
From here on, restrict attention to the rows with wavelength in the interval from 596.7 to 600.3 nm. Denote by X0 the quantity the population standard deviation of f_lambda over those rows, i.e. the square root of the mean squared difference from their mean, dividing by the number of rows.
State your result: 0.41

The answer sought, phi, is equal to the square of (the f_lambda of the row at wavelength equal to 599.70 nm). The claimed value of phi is 168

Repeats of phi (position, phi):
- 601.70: 149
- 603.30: 154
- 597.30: 137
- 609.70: 171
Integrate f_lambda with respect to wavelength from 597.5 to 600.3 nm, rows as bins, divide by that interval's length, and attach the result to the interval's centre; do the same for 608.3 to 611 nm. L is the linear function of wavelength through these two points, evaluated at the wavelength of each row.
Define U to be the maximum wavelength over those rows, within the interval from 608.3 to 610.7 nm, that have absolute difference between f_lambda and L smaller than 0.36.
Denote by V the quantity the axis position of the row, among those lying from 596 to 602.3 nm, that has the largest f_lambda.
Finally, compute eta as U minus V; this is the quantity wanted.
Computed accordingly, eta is 10.80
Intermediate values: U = 610.50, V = 599.70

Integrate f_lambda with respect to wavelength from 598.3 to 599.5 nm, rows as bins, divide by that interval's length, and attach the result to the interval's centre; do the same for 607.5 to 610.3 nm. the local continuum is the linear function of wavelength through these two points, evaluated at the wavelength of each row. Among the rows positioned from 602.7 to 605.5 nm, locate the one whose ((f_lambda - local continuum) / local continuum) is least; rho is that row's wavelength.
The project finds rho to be 603.30 nm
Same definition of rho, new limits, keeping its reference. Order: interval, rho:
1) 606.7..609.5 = 608.50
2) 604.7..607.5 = 606.50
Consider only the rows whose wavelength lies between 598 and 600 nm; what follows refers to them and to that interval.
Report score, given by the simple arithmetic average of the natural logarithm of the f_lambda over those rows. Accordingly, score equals 2.53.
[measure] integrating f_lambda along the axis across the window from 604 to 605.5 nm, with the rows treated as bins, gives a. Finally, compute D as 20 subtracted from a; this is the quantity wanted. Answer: -0.1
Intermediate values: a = 20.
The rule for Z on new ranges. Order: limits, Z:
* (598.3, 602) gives 0.46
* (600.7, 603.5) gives 0.53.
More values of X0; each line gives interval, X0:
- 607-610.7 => 0.22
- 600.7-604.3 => 0.41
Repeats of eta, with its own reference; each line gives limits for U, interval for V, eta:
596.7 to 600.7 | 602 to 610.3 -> -4.40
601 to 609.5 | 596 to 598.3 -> 12.80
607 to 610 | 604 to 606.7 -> 5.20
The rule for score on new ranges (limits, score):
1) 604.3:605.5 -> 2.59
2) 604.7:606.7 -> 2.56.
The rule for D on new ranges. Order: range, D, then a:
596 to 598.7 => 12.8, 33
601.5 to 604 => 11.4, 31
